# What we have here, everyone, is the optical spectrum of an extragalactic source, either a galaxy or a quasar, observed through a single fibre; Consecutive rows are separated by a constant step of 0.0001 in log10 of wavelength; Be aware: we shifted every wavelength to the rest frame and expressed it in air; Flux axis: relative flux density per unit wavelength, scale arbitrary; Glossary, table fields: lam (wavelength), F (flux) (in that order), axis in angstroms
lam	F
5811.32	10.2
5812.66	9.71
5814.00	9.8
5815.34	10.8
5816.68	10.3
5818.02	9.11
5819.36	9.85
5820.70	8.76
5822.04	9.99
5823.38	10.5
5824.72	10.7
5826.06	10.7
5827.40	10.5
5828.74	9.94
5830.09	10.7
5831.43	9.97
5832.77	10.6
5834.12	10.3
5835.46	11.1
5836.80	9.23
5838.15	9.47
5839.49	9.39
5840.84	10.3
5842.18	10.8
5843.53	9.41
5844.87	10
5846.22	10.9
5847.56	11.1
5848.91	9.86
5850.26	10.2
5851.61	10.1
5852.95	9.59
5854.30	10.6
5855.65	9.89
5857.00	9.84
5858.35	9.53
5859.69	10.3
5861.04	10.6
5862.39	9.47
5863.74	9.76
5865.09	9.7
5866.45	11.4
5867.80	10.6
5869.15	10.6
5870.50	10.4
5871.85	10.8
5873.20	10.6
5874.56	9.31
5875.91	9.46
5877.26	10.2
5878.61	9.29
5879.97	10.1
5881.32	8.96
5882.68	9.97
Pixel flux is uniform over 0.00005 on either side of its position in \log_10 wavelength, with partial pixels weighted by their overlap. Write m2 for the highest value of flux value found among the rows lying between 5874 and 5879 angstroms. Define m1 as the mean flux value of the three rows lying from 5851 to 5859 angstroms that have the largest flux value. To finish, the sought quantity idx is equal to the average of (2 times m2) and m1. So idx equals 15.3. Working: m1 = 10.2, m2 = 10.2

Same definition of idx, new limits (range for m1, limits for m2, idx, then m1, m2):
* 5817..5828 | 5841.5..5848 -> 16.4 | 10.6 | 11.1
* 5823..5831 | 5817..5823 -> 15.3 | 10.7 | 9.99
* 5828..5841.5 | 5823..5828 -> 16.1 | 10.8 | 10.7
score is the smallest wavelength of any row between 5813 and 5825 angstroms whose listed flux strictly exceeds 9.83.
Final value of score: 5815.34 angstroms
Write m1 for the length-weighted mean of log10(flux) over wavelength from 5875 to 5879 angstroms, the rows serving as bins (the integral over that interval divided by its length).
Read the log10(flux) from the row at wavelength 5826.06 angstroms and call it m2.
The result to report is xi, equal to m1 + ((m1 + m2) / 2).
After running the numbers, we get 1.99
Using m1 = 0.99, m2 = 1.03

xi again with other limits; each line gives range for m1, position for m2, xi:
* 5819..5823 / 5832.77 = 1.98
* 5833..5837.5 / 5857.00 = 2.01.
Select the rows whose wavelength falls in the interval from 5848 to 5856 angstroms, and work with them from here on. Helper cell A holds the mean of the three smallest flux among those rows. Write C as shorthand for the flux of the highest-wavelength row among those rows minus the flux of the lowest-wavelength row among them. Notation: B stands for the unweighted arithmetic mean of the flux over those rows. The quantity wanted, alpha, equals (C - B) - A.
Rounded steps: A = 9.8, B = 10.0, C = 0.03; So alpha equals -19.8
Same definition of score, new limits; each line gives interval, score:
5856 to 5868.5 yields 5857.00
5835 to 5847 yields 5835.46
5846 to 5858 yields 5846.22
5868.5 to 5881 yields 5869.15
